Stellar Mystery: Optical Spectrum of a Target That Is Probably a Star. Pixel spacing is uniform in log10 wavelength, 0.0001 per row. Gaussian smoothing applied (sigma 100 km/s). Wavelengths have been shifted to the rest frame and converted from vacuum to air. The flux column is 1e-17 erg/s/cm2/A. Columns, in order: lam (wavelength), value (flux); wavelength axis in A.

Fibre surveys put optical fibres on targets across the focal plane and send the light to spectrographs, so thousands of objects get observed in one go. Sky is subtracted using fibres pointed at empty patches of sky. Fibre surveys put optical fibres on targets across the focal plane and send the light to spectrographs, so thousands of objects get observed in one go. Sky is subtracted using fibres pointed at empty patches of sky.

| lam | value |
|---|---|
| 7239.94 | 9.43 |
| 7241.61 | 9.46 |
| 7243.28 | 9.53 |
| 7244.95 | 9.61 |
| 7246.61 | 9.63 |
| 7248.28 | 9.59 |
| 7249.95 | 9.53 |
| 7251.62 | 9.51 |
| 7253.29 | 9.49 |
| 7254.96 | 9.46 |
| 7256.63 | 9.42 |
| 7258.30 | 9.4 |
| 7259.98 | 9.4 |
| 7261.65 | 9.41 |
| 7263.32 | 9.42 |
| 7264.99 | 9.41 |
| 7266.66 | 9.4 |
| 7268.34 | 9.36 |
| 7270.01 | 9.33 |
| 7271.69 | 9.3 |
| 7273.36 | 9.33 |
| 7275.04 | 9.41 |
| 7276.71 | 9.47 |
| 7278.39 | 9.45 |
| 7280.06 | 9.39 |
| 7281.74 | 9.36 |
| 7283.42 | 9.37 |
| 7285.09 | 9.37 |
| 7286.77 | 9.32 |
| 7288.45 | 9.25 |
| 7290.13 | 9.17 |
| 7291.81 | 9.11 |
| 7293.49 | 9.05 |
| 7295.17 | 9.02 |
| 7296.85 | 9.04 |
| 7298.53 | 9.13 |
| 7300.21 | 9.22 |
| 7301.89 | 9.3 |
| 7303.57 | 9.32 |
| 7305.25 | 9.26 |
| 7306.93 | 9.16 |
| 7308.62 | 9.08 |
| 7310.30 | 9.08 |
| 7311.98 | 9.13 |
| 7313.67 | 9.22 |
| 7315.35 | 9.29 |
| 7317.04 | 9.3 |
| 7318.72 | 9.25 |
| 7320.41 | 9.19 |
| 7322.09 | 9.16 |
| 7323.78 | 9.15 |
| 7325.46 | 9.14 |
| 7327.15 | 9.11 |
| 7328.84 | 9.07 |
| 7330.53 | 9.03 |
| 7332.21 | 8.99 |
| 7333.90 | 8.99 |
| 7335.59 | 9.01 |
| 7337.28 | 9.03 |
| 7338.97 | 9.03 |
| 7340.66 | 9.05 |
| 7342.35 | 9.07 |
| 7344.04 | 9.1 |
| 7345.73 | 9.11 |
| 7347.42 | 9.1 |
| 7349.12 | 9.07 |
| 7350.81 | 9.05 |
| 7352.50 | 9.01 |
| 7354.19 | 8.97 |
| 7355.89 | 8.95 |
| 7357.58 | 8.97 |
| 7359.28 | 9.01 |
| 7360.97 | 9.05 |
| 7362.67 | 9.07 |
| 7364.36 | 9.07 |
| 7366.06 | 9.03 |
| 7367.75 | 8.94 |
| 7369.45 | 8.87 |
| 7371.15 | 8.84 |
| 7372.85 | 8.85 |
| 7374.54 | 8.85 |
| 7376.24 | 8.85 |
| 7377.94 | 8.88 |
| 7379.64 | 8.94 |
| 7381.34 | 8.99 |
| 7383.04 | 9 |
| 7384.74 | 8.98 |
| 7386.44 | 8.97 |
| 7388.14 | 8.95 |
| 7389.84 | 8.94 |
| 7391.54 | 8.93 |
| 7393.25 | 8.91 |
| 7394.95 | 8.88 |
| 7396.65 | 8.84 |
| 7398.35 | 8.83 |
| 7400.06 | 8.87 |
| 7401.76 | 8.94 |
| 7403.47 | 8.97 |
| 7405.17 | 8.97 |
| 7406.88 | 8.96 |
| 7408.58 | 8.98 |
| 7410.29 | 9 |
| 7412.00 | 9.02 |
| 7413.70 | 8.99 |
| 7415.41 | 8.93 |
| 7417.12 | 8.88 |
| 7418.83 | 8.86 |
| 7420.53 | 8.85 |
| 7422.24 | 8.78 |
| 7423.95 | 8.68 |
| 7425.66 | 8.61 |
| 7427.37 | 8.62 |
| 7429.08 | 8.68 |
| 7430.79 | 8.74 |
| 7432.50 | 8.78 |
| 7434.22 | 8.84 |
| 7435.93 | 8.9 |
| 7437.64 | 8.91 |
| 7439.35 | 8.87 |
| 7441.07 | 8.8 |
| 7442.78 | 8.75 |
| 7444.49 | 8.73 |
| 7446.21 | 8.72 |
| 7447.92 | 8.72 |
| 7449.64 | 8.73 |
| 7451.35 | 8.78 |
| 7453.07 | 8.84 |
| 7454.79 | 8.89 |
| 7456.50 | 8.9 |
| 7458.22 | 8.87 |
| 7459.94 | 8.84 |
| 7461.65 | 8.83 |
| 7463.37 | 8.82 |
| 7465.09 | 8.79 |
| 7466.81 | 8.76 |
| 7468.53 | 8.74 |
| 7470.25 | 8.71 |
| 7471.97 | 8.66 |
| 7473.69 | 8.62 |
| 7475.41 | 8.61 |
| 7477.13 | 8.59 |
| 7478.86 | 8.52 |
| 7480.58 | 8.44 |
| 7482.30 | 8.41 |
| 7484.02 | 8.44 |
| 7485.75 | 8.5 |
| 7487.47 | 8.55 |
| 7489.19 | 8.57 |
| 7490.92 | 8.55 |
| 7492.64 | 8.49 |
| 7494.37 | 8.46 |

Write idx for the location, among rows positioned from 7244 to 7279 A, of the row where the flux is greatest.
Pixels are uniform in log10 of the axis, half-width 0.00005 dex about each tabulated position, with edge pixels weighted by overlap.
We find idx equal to 7246.61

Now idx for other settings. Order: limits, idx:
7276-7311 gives 7276.71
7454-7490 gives 7456.50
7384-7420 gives 7412.00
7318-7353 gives 7318.72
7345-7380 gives 7345.73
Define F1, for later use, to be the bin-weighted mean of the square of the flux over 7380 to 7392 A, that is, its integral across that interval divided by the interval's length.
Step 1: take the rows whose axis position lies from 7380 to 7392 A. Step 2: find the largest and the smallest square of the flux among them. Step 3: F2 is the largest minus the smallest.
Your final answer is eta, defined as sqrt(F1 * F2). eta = 10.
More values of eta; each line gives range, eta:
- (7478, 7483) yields 12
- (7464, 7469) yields 8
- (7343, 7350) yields 8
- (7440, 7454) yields 13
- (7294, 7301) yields 17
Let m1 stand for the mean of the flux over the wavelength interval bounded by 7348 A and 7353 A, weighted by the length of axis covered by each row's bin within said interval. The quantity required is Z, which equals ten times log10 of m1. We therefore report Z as 9.56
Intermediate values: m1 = 9.0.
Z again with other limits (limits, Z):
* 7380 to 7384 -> 9.54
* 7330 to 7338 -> 9.55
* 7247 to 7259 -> 9.77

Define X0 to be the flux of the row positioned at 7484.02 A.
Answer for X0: 8.44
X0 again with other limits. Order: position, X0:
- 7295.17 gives 9.02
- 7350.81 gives 9.05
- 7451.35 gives 8.78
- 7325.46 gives 9.14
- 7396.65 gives 8.84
